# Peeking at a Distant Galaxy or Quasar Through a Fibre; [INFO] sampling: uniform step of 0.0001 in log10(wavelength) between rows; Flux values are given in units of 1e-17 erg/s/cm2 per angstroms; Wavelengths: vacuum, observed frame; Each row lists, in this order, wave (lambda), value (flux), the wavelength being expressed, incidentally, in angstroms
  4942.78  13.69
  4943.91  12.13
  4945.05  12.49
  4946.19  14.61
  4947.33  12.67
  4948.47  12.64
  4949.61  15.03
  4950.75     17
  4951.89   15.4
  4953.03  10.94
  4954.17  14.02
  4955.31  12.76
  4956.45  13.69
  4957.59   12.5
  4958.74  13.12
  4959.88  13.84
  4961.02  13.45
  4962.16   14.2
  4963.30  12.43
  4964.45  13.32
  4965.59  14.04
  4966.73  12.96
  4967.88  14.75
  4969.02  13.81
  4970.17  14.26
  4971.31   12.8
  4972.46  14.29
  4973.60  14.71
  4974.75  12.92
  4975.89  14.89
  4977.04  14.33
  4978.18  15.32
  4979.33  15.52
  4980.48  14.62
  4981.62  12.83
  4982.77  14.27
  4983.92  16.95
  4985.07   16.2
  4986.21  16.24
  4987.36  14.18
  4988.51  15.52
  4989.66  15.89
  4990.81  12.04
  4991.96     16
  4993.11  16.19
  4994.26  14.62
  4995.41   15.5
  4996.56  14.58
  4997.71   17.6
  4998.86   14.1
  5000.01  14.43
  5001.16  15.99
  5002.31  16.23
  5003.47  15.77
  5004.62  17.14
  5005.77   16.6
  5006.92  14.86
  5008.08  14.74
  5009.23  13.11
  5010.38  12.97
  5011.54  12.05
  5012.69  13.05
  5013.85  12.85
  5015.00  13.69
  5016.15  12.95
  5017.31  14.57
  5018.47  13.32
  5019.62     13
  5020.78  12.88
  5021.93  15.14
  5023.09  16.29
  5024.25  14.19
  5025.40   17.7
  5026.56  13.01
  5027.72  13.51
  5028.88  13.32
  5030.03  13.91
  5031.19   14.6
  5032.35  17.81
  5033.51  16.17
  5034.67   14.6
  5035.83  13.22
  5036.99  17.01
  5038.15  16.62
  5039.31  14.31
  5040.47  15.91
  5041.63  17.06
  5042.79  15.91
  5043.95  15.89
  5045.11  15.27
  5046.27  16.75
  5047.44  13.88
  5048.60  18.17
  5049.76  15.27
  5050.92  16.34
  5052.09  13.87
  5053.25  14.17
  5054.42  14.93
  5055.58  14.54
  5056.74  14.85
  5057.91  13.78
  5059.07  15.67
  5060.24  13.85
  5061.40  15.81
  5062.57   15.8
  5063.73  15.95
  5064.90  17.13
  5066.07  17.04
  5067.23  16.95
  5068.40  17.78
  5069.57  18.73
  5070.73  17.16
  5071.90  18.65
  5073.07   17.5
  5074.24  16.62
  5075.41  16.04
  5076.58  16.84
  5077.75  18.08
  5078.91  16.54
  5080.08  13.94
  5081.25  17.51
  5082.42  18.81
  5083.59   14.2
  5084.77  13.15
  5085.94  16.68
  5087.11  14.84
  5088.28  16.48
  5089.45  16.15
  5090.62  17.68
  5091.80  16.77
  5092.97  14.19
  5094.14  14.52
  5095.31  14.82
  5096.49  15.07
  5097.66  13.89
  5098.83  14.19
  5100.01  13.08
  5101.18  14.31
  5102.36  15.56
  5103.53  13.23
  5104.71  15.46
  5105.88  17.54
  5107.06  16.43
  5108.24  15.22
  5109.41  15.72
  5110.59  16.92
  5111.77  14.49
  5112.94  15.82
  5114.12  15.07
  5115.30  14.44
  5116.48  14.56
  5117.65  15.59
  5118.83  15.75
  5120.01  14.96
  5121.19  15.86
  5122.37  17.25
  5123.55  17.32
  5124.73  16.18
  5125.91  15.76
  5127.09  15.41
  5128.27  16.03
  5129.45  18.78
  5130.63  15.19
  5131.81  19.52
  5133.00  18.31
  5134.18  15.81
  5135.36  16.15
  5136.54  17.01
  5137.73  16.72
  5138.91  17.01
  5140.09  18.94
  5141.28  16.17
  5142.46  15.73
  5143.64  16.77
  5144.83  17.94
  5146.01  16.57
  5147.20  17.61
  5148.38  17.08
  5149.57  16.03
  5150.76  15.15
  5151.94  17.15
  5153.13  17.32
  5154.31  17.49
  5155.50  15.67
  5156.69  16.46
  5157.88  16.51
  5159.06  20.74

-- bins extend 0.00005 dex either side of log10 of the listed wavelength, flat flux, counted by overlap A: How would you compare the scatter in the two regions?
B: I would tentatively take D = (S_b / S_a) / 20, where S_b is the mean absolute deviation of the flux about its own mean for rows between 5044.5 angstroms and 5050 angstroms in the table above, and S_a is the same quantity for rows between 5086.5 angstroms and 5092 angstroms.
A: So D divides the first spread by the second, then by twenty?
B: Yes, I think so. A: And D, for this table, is 0.090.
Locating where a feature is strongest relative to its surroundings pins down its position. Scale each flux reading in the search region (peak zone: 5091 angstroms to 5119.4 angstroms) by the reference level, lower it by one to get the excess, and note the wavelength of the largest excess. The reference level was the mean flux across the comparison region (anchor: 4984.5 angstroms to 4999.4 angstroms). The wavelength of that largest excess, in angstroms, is 5105.88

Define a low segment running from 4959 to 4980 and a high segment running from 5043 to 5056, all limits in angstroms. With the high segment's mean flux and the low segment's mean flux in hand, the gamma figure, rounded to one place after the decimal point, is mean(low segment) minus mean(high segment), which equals -1.4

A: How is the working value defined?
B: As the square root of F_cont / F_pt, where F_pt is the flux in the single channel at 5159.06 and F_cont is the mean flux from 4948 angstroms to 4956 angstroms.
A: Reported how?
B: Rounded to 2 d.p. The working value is 0.82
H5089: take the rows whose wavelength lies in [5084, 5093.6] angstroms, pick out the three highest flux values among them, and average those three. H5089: 17.0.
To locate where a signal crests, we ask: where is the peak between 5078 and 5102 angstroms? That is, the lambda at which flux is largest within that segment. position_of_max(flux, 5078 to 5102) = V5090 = 5082.42 angstroms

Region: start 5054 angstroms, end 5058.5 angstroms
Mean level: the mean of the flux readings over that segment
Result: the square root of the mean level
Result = 3.8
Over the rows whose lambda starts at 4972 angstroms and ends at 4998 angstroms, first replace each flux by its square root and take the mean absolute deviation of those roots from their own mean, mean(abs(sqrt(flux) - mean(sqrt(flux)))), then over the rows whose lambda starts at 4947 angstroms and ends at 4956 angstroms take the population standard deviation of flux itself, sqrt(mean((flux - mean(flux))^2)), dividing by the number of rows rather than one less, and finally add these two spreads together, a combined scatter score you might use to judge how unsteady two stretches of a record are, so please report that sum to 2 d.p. 1.94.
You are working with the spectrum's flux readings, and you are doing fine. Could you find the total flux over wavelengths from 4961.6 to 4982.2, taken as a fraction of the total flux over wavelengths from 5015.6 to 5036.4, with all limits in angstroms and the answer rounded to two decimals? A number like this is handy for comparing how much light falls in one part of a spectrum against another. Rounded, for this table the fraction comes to 0.97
